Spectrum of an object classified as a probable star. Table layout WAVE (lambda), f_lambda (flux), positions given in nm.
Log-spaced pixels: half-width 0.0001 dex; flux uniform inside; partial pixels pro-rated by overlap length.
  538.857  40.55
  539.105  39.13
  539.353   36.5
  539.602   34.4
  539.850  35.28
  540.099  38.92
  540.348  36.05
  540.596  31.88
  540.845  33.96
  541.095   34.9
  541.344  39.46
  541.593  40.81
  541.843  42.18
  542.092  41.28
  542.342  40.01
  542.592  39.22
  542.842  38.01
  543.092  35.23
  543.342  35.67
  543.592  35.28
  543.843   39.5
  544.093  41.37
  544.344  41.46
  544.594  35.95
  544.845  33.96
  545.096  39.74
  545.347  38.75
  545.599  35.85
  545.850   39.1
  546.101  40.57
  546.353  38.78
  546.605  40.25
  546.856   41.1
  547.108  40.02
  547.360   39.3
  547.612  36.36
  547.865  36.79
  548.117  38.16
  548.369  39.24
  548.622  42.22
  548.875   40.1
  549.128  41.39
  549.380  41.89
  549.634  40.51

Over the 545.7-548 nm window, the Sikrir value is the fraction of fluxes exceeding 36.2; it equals 1.0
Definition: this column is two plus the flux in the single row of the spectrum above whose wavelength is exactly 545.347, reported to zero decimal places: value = 41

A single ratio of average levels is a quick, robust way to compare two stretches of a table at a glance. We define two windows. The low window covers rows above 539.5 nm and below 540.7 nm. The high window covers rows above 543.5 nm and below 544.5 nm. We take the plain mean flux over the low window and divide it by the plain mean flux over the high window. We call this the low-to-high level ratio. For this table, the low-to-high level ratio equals 0.90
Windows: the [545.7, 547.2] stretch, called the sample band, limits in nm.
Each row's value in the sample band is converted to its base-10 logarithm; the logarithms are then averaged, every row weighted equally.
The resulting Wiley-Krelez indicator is 1.60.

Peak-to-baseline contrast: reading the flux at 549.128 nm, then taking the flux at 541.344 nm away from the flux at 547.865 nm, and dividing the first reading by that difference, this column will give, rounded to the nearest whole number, -16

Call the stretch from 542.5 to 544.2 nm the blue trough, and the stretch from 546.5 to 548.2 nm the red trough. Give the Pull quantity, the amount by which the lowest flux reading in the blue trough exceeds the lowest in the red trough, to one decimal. -1.1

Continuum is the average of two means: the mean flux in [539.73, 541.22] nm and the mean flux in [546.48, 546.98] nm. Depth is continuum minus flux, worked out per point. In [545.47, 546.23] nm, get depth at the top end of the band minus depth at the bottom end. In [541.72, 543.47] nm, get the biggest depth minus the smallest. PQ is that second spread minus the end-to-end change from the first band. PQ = 12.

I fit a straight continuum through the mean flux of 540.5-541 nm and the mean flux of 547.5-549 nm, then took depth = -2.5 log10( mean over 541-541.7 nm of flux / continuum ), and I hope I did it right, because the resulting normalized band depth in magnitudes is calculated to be -0.15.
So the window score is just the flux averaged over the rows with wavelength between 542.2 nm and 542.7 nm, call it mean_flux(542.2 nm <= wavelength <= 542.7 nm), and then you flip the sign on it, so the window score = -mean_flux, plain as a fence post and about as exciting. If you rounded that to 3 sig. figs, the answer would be -39.6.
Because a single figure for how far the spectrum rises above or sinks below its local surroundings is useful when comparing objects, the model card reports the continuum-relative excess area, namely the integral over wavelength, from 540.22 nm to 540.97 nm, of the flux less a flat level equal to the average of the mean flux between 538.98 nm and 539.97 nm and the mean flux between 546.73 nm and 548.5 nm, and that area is -2.7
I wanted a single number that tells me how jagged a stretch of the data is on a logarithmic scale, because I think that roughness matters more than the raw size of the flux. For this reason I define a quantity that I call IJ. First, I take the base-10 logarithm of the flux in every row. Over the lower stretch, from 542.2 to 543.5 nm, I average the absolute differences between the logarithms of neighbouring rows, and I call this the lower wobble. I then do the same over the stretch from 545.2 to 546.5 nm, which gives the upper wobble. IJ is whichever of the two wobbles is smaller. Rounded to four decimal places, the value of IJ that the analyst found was 0.0152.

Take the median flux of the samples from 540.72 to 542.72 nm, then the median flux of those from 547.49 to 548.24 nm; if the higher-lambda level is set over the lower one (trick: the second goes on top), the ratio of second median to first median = 0.93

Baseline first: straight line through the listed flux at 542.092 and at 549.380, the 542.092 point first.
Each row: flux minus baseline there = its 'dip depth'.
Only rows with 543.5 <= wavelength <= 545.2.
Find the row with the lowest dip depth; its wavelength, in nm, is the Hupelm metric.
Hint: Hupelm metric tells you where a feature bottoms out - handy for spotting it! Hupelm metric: 544.845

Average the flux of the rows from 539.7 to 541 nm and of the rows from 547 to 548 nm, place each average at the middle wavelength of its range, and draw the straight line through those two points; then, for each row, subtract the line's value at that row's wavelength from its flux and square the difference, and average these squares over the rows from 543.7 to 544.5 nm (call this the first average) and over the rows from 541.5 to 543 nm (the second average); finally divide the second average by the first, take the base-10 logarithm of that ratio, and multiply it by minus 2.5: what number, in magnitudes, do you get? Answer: -0.2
